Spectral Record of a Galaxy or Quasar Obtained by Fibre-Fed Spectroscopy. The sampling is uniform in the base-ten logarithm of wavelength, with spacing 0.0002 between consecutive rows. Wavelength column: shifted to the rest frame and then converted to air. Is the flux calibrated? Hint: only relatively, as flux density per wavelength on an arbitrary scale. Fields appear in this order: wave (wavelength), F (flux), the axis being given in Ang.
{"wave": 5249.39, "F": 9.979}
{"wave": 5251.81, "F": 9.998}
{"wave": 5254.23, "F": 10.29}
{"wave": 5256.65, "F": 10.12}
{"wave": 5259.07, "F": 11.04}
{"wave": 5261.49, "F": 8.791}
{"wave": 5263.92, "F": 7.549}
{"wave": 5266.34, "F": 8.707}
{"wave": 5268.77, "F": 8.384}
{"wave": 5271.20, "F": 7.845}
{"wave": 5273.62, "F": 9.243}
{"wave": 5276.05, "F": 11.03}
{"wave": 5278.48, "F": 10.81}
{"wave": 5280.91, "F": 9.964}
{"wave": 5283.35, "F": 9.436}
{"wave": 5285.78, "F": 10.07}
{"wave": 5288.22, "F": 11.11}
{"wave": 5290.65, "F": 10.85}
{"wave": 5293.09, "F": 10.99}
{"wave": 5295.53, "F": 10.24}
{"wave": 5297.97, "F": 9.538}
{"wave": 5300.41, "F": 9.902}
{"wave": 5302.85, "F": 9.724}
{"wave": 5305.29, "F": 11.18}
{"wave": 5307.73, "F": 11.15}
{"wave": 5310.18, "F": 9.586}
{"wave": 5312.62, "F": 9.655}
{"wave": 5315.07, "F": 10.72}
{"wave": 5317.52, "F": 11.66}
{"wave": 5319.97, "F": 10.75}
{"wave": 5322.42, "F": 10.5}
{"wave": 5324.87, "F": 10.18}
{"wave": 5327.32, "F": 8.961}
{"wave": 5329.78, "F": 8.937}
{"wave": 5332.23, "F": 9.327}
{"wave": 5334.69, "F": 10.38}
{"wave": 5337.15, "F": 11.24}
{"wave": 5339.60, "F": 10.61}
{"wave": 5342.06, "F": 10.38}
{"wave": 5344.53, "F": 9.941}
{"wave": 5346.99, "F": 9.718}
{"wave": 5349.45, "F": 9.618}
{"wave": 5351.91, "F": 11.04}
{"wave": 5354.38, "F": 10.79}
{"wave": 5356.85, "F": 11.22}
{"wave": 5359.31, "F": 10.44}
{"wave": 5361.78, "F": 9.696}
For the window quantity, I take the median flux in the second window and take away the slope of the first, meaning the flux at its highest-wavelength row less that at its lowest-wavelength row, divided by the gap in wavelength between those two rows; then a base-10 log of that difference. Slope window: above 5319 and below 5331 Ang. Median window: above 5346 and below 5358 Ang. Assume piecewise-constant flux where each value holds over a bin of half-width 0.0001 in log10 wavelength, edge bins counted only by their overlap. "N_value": 1.04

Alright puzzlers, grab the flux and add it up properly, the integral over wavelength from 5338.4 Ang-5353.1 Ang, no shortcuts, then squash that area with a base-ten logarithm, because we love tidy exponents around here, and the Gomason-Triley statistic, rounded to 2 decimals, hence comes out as 2.18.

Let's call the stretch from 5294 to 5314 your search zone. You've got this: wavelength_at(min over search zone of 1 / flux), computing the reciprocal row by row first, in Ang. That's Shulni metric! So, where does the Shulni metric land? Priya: 5305.29 Ang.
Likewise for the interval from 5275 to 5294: 5288.22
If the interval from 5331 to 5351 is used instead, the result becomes 5337.15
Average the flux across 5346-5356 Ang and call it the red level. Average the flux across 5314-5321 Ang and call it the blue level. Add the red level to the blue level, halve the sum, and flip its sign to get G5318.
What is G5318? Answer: -10.7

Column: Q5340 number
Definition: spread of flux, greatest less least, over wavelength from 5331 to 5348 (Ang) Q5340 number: 1.9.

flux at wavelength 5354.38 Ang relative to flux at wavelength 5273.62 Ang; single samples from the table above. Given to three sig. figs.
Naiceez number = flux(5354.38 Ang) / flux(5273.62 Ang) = 1.17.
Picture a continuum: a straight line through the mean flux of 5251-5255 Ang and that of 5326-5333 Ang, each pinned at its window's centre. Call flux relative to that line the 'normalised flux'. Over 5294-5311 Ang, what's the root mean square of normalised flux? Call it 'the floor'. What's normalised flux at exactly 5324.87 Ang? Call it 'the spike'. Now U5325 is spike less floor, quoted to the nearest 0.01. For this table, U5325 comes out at 0.03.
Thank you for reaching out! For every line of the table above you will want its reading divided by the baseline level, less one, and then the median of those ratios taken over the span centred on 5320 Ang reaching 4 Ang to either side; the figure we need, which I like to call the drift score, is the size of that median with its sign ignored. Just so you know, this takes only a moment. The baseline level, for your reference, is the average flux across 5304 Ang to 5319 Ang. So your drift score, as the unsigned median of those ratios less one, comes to 0.009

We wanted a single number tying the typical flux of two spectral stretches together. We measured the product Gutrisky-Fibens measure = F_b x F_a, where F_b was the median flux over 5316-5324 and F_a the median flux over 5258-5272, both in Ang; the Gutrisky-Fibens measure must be 92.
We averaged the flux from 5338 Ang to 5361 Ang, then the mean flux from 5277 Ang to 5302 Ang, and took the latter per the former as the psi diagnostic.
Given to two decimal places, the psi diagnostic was 0.99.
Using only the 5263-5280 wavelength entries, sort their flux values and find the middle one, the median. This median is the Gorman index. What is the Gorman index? 8.7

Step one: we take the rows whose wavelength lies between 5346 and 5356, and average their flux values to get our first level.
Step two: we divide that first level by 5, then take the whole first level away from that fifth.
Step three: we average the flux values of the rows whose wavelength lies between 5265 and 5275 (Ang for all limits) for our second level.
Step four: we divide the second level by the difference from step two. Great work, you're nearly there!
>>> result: -1.04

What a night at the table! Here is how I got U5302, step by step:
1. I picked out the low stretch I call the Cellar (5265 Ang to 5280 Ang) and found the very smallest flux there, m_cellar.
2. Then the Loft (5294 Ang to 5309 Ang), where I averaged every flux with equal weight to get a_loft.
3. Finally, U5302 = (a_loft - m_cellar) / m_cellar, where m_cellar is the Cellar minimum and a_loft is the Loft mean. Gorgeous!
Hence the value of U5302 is 0.31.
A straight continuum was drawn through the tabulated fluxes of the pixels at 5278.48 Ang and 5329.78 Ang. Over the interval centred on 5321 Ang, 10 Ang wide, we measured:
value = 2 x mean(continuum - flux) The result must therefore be -3.04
